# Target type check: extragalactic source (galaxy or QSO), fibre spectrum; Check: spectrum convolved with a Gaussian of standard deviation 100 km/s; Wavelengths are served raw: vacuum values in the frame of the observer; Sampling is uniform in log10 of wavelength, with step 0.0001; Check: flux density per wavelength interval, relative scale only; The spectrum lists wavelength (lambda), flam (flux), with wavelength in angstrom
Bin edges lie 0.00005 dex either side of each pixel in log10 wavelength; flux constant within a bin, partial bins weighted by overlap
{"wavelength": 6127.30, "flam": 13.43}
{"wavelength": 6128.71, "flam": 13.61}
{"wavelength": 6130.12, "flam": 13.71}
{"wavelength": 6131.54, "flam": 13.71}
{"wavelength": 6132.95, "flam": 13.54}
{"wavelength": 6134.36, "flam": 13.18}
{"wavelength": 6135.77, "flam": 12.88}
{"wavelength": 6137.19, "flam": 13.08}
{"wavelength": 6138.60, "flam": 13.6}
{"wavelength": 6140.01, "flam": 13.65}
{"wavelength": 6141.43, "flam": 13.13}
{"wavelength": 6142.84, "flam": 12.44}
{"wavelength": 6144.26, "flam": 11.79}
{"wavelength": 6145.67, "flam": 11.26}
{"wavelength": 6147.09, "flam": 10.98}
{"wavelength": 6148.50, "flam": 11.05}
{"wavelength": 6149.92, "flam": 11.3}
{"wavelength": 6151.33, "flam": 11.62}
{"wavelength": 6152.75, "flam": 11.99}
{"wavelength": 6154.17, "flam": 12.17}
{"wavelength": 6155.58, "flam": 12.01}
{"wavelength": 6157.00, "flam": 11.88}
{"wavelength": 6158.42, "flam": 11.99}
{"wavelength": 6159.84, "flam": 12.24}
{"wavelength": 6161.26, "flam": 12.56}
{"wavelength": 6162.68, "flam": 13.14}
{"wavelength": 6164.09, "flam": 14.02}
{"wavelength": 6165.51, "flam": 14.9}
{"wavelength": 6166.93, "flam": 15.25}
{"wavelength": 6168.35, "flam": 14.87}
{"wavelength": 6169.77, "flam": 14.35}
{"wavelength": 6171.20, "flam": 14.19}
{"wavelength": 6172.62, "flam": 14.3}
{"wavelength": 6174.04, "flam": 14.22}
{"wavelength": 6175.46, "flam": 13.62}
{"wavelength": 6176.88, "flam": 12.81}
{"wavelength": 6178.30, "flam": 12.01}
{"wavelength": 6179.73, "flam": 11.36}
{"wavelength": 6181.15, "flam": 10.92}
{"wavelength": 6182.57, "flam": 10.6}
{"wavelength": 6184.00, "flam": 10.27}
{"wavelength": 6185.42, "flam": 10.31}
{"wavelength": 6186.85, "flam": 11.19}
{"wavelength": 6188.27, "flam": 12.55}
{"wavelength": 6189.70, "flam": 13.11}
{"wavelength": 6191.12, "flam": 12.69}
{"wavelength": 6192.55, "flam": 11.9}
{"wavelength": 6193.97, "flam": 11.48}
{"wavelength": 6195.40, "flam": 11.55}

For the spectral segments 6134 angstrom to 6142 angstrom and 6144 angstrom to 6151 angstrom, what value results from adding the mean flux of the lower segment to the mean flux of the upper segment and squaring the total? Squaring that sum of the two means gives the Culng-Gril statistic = 602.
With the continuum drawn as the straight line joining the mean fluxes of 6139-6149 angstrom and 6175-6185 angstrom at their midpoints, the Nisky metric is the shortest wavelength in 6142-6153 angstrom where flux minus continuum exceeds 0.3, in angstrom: 6142.84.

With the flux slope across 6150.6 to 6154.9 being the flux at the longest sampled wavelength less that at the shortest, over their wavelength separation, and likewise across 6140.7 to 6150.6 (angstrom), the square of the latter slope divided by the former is 0.24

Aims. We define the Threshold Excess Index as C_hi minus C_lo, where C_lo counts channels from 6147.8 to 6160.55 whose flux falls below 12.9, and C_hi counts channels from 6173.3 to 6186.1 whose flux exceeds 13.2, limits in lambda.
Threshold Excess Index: -7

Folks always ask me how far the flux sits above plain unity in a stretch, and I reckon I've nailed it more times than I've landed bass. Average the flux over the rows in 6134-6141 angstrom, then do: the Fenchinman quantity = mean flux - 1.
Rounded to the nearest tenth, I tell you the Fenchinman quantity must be 12.3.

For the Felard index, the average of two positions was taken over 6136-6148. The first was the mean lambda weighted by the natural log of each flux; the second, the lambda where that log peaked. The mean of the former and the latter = 6141.0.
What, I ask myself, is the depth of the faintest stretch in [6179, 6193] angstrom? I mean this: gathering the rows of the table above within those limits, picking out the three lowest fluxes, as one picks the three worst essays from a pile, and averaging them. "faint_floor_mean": 10.4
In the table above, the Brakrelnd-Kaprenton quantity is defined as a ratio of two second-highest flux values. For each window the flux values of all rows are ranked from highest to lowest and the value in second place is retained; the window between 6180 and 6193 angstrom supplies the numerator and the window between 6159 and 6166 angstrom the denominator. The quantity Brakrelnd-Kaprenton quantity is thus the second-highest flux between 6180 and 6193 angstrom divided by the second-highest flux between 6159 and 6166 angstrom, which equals 0.91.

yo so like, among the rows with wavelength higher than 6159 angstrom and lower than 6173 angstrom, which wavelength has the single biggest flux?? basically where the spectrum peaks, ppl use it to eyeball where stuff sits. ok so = 6166.93 angstrom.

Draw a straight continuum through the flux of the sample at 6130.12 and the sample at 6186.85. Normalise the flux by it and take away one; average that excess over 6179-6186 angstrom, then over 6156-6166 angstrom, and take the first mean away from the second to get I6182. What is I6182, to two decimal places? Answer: 0.11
